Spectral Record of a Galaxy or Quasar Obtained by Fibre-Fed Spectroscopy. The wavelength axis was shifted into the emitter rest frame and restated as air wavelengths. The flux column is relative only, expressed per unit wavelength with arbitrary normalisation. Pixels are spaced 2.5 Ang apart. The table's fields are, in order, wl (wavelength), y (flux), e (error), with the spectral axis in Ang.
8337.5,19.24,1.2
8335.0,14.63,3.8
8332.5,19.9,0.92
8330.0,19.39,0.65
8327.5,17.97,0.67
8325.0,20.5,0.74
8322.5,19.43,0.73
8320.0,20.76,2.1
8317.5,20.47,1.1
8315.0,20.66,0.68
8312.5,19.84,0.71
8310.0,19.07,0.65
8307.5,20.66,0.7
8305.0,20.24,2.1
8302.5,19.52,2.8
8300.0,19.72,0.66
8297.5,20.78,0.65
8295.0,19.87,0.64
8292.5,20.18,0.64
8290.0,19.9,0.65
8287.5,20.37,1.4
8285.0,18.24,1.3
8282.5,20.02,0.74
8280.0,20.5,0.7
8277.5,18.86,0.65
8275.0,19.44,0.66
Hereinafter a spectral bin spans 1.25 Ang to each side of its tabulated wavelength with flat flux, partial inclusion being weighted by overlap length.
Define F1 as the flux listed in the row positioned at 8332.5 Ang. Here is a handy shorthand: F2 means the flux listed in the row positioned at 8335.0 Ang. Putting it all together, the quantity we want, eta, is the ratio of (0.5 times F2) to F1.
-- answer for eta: 0.368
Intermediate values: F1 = 19.9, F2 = 14.63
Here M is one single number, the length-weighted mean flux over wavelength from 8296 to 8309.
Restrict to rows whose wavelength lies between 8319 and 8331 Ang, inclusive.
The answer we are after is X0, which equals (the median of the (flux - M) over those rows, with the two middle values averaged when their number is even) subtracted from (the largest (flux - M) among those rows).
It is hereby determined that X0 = 1.33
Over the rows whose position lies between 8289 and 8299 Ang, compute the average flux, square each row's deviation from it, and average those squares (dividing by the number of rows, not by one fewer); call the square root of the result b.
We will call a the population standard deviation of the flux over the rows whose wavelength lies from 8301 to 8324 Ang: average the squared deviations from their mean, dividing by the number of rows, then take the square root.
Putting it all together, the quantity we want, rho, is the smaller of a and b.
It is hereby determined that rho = 0.37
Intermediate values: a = 0.59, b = 0.4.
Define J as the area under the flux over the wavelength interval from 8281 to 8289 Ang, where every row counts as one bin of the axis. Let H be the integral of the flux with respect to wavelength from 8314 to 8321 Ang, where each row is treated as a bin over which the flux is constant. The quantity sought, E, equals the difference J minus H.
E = 12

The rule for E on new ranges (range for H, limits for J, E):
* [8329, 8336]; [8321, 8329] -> 28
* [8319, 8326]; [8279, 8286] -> -4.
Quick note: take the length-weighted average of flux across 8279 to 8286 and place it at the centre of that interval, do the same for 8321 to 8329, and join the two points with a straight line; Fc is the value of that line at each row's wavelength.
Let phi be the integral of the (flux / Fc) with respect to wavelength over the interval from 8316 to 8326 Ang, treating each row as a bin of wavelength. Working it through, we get 10.5 Ang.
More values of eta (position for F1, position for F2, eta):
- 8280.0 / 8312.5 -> 0.484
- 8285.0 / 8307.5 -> 0.566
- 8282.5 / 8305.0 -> 0.505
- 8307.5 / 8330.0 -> 0.469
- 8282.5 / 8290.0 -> 0.497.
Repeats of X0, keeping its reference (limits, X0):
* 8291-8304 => 0.91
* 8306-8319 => 0.19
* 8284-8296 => 0.47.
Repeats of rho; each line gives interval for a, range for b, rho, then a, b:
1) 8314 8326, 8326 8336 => 0.48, 0.48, 2.1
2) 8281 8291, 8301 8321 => 0.58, 0.82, 0.6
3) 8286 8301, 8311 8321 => 0.36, 0.36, 0.4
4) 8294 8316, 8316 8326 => 0.51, 0.55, 0.5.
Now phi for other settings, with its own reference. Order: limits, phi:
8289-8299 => 10.3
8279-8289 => 10.1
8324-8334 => 10.0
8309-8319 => 10.3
